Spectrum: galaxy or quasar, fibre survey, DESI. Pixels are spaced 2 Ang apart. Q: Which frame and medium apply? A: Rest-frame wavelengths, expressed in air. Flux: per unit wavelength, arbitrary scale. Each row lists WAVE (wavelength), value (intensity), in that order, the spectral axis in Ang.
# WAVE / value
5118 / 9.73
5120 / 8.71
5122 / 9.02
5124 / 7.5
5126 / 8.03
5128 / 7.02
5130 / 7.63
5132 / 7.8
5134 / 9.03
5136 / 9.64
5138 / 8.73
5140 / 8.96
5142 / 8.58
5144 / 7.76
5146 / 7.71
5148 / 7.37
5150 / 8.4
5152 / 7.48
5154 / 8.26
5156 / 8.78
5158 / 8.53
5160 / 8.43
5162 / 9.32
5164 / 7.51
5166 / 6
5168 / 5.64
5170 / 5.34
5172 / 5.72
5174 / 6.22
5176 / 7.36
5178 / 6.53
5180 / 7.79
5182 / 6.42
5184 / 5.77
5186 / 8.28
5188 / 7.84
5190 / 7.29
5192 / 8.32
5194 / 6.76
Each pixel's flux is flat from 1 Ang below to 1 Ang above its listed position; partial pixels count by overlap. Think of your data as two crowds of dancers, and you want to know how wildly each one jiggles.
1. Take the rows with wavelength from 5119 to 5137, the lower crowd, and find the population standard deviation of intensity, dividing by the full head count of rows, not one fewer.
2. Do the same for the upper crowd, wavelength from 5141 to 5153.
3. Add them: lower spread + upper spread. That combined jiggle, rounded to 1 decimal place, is 1.3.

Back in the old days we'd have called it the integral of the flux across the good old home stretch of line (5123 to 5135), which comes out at 94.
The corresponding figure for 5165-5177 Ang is 73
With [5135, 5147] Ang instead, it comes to 103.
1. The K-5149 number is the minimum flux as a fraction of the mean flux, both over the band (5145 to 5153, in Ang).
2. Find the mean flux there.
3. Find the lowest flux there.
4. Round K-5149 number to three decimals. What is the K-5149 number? 0.952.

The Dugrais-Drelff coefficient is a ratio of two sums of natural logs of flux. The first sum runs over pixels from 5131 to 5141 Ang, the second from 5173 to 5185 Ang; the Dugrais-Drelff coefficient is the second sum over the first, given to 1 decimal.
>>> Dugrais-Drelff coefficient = 1.0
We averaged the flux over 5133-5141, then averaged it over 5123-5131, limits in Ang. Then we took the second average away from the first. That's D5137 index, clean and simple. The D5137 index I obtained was 1.5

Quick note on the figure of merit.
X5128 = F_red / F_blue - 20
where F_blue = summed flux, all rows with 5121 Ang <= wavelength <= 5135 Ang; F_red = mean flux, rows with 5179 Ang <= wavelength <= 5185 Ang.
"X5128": -19.9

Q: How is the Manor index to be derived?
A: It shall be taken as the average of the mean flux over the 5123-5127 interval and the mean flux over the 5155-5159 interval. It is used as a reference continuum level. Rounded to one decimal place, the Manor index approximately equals 8.2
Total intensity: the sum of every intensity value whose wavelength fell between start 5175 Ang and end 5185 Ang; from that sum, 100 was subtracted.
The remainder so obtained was -66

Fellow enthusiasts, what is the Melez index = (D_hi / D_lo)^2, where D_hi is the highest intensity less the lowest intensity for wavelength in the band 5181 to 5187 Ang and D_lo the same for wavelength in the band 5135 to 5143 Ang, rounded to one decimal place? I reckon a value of 5.6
